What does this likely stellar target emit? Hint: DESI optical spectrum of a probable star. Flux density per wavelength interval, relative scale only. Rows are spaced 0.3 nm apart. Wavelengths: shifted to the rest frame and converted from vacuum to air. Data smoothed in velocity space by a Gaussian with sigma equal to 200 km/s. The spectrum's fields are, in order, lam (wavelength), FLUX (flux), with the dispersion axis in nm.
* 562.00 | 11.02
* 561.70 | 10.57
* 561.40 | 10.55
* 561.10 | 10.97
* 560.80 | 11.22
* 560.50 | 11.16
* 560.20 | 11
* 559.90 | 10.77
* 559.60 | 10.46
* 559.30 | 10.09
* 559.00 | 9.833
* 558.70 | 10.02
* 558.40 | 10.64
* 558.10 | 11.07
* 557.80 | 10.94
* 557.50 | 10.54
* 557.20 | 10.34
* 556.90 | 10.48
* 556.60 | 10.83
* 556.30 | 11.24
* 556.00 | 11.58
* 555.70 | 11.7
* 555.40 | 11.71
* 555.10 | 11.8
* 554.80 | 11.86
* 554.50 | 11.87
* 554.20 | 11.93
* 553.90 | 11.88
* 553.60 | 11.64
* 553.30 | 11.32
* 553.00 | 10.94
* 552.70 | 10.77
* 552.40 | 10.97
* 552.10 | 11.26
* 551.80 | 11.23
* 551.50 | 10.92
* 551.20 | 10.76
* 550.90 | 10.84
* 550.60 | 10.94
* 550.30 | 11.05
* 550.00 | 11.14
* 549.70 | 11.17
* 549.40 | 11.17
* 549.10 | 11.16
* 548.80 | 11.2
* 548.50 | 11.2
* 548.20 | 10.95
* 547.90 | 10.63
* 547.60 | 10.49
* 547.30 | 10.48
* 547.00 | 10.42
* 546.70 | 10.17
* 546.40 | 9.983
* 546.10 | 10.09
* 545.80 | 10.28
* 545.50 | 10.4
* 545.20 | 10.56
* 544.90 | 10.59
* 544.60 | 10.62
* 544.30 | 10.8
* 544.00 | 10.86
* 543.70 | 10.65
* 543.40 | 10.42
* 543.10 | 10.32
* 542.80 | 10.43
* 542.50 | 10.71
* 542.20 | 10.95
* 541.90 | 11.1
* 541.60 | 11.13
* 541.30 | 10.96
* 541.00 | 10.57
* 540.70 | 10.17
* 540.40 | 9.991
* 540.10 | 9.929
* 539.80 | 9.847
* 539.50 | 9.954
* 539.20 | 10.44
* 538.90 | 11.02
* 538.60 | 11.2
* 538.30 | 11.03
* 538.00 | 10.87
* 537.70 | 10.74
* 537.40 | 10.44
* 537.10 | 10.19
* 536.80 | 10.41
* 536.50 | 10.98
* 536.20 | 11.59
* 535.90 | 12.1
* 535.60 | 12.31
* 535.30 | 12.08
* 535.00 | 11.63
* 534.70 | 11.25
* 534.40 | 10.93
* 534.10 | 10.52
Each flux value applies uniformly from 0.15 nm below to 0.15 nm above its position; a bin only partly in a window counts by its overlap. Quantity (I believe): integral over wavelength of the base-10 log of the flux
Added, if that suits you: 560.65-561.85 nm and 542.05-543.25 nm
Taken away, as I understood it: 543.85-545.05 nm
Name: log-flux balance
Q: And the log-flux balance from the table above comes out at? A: 1.24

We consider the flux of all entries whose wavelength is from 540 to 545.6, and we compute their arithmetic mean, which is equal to 10.6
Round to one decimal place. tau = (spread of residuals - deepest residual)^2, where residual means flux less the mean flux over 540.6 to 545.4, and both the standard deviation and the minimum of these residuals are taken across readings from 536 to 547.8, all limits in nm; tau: 1.5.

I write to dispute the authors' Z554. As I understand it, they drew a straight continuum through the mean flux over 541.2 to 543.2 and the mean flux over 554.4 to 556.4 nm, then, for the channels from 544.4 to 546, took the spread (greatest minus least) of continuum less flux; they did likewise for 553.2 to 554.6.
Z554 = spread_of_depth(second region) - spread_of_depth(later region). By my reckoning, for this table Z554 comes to -0.13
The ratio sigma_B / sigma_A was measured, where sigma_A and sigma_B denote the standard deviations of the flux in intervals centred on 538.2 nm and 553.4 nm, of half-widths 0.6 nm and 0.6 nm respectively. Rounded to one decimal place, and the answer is 2.0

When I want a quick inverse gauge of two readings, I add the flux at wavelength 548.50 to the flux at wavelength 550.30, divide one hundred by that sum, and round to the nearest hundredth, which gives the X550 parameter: 4.49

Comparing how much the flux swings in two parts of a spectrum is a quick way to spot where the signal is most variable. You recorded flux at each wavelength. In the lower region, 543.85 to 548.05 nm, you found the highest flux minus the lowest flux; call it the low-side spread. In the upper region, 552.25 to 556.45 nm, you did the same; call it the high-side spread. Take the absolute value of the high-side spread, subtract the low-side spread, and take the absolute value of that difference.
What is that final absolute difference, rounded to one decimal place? 0.3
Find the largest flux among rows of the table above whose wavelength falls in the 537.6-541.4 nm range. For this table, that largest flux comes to 11.2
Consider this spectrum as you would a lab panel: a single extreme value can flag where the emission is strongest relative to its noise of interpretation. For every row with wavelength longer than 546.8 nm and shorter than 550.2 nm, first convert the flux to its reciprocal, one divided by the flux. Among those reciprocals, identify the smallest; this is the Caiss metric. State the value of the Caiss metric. 0.0893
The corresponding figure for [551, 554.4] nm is 0.0838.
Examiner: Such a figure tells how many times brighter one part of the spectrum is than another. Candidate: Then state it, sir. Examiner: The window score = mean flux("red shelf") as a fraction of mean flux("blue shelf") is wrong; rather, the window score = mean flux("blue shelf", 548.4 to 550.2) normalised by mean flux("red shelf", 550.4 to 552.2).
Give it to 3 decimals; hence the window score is 1.017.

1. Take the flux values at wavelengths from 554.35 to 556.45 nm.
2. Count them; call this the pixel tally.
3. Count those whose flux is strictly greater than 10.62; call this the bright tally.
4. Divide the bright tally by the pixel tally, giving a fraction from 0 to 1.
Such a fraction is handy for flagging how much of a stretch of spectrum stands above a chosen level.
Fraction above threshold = 1.0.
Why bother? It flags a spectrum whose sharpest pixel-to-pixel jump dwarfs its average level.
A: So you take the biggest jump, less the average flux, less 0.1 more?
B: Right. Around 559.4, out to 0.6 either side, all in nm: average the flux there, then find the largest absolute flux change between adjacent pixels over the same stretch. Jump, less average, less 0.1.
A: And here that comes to -10.0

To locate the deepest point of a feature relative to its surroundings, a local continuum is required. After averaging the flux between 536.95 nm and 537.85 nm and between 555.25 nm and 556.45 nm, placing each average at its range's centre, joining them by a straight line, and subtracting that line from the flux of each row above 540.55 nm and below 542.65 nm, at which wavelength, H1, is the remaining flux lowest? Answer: 540.70 nm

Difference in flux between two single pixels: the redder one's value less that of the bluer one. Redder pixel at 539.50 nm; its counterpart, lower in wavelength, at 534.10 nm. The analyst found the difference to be -0.6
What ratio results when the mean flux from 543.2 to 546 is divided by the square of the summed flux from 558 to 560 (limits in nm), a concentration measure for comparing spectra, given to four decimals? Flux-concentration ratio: 0.0020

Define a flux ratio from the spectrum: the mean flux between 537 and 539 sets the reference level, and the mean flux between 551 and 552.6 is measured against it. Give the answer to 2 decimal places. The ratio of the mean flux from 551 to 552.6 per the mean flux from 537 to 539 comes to 1.02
